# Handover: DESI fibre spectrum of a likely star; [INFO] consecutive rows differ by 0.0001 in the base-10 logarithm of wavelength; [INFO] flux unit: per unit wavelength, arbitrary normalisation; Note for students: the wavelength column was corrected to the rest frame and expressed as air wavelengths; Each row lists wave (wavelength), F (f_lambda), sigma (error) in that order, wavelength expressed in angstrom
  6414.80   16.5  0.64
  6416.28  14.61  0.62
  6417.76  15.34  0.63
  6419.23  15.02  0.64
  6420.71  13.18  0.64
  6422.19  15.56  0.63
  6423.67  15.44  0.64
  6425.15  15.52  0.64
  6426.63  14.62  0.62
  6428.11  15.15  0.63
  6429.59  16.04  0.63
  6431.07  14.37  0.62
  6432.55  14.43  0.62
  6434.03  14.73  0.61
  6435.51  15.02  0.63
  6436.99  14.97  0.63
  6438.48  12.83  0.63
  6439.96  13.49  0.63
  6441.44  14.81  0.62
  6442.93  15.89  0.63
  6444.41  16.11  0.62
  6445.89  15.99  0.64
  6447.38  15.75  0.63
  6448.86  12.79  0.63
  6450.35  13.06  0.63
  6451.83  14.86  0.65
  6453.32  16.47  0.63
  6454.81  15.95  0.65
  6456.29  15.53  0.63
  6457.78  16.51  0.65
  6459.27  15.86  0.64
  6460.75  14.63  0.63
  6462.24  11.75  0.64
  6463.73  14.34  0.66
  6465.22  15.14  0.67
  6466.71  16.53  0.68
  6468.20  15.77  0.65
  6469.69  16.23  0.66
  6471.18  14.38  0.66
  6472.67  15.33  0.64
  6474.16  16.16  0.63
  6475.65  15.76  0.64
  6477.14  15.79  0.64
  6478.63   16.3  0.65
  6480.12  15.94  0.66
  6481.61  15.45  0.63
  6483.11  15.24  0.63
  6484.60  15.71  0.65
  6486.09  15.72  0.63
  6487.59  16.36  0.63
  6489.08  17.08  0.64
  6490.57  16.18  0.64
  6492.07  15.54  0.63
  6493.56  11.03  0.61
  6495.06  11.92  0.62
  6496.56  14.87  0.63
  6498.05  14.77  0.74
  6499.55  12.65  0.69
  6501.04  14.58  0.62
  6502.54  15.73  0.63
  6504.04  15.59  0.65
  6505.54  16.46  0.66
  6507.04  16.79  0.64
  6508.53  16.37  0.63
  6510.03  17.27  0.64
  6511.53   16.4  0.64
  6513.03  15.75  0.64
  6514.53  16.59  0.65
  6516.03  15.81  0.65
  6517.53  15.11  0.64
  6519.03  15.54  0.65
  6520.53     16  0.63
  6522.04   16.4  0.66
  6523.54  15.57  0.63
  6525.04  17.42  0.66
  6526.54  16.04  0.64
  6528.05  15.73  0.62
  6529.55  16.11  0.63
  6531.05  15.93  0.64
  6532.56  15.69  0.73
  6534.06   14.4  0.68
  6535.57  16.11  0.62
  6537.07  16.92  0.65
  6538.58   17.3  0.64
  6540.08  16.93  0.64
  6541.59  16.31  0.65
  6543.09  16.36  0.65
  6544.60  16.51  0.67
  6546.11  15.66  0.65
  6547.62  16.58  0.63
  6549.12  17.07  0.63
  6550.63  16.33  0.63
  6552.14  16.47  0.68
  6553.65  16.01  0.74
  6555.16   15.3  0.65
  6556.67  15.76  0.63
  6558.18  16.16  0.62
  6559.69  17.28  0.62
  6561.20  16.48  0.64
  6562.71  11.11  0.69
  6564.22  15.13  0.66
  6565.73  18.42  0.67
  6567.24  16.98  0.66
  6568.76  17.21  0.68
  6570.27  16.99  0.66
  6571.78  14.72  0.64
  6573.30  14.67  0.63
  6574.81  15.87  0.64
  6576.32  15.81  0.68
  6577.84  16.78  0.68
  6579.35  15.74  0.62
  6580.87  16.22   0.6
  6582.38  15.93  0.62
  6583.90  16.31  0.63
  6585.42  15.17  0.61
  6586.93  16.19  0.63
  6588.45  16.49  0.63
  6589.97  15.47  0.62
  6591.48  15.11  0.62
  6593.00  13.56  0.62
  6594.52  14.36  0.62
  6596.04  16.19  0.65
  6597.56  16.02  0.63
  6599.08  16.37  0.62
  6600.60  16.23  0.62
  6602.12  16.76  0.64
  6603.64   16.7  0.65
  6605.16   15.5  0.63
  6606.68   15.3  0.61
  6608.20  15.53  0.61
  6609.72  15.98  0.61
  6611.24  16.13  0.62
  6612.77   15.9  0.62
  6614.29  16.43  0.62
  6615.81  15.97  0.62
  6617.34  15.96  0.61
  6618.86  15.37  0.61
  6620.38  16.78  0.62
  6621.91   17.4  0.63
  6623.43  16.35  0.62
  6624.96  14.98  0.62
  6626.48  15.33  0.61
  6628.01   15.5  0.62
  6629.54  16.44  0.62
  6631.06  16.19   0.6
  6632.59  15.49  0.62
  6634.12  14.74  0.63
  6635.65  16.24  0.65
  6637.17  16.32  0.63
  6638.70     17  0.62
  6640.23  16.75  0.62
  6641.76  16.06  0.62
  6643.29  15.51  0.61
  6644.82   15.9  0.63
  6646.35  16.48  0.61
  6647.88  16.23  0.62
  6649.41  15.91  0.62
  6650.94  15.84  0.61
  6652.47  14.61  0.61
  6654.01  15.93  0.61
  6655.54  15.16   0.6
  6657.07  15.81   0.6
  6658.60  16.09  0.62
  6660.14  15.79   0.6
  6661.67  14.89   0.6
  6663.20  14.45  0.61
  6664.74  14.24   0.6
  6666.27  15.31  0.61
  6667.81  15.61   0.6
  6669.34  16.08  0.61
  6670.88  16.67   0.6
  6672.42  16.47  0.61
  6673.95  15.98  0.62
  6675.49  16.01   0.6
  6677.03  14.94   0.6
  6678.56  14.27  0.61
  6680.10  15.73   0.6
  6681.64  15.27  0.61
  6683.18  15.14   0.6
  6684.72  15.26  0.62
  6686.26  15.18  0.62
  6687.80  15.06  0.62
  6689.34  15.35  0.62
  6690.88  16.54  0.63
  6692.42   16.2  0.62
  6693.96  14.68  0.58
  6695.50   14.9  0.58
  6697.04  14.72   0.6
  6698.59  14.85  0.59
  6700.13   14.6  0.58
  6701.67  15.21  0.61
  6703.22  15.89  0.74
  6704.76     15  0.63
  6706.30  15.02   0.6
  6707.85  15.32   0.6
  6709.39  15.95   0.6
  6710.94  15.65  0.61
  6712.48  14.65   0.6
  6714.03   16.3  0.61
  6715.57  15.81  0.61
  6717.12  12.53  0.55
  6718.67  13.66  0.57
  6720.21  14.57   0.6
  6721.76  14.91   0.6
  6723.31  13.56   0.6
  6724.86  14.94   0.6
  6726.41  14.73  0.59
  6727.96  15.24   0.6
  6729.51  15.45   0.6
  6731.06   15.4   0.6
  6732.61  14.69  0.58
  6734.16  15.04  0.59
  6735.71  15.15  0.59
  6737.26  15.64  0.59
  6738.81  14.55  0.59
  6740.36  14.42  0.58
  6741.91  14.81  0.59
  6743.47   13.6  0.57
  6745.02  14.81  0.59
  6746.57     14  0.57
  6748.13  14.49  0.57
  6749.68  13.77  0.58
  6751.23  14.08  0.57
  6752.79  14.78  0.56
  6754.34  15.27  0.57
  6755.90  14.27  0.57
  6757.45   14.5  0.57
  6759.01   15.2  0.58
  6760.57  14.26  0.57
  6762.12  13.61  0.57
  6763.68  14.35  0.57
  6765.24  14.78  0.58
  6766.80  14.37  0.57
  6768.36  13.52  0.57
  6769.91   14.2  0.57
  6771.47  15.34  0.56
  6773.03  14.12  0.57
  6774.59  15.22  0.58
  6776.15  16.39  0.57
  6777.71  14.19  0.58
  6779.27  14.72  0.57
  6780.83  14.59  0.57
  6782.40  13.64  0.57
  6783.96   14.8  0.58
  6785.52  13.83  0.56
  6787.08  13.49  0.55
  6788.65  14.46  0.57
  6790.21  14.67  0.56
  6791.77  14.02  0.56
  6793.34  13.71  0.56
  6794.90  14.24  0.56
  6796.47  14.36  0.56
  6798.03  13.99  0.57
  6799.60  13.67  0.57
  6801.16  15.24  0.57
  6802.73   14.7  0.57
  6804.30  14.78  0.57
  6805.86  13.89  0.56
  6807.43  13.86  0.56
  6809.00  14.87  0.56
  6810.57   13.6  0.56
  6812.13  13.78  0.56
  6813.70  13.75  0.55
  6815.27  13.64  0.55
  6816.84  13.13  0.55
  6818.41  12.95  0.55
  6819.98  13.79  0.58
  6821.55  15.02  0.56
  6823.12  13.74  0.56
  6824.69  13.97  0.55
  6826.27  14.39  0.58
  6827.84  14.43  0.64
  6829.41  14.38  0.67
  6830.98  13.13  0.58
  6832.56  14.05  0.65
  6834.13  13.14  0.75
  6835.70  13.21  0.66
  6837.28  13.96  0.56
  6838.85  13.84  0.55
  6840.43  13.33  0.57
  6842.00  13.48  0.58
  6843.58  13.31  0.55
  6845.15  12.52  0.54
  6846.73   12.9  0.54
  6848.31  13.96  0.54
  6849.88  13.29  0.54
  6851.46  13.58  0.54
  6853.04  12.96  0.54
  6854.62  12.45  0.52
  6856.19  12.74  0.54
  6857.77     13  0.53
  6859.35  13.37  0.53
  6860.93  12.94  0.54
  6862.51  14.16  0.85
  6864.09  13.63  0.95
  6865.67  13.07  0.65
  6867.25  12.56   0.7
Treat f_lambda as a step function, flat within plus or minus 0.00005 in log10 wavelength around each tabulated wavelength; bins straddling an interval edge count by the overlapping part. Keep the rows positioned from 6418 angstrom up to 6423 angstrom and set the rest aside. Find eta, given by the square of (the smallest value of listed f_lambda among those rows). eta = 174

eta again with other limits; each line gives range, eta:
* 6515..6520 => 228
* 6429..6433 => 206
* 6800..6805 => 216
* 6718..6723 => 187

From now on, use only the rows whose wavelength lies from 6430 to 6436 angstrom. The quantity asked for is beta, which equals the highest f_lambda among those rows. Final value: 15.02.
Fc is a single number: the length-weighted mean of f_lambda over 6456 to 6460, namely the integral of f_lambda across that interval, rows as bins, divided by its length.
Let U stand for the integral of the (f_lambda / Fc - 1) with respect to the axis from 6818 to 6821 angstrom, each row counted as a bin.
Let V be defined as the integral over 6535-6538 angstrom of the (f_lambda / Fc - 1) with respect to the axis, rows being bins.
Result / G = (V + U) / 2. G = -0.17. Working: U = -0.46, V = 0.11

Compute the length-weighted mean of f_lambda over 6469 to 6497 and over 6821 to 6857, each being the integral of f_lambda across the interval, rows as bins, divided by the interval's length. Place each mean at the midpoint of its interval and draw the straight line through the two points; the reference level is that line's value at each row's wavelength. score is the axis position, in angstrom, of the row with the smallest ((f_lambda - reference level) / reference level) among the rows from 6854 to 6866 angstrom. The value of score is 6854.62 angstrom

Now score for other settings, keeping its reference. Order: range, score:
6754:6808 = 6768.36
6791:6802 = 6799.60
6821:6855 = 6854.62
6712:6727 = 6717.12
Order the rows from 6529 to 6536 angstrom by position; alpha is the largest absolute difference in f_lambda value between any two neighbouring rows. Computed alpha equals 1.7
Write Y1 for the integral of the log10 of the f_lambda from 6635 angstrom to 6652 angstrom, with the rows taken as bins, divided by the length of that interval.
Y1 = 1.21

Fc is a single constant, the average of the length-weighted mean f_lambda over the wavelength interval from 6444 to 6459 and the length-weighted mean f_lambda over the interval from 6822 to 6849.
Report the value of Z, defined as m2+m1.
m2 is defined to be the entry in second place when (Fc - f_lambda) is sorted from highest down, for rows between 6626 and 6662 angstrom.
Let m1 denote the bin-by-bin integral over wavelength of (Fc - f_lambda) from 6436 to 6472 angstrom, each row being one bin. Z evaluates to -19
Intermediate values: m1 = -19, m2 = -0.3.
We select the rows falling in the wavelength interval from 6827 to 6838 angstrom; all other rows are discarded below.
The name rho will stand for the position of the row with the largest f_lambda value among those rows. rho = 6827.84 angstrom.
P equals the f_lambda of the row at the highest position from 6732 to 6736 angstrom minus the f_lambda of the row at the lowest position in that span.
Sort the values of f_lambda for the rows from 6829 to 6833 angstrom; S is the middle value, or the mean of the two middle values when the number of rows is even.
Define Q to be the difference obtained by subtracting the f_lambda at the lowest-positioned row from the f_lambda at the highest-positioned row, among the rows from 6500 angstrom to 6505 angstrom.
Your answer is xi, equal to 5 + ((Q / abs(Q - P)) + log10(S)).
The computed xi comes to 8.0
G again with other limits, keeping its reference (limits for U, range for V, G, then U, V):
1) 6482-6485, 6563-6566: -0.09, -0.10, -0.07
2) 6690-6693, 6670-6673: 0.09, 0.07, 0.11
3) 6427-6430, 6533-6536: -0.13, -0.11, -0.15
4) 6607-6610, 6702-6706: -0.11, -0.06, -0.16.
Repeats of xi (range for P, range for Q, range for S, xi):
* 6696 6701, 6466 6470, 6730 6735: 4.5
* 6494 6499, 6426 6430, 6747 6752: 7.1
